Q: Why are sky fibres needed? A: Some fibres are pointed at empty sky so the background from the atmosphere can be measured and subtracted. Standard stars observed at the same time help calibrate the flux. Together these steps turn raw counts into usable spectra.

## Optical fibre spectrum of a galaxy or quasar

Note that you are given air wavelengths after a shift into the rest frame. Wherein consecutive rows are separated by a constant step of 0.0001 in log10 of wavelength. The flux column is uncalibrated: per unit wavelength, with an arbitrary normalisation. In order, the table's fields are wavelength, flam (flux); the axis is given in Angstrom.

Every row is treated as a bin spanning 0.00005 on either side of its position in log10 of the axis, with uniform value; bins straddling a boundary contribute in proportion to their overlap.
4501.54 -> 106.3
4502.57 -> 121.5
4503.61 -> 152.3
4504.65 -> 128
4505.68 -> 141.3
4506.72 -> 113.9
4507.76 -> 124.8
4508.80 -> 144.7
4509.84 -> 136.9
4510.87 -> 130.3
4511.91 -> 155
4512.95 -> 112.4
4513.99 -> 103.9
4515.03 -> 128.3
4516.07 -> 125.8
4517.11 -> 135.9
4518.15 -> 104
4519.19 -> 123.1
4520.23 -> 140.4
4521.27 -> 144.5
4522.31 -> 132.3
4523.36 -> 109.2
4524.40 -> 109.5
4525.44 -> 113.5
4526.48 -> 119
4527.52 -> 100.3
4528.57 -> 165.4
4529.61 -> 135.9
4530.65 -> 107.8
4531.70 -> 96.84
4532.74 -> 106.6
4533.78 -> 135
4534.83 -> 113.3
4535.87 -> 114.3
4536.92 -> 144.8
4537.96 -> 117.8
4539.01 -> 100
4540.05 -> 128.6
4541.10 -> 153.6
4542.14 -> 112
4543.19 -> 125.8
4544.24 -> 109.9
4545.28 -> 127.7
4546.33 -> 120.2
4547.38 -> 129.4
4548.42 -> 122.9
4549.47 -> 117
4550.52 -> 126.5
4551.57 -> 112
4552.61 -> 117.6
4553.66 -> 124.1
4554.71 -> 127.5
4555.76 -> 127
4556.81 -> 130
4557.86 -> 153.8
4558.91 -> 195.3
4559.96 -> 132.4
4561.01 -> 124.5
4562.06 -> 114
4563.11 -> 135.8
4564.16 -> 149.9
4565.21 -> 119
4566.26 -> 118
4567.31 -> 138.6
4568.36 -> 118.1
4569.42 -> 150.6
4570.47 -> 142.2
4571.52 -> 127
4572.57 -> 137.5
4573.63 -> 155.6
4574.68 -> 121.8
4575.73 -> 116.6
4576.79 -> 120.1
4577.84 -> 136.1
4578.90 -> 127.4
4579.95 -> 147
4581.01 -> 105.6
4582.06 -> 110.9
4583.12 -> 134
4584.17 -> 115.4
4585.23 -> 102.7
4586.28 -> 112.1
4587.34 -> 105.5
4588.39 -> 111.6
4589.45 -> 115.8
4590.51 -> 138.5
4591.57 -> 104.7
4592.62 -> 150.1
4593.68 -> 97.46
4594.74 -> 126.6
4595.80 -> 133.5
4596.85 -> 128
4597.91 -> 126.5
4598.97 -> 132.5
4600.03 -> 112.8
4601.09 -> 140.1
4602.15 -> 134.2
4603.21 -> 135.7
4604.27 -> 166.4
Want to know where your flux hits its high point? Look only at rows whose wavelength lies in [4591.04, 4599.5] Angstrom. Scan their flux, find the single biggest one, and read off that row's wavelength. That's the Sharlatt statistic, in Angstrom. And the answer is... 4592.62 Angstrom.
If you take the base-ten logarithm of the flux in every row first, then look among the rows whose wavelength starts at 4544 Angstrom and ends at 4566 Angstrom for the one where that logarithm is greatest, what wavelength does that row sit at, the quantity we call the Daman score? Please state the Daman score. 4558.91 Angstrom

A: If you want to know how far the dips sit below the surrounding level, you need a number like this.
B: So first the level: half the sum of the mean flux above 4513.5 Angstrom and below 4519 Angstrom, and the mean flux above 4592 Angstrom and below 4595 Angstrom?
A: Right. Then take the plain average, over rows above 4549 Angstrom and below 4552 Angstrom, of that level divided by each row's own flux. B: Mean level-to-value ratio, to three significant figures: 1.03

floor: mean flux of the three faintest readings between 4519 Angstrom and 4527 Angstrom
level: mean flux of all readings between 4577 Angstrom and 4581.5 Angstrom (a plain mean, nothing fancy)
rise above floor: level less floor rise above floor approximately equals 18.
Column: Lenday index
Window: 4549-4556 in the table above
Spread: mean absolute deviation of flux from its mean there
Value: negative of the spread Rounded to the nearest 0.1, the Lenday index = -5.3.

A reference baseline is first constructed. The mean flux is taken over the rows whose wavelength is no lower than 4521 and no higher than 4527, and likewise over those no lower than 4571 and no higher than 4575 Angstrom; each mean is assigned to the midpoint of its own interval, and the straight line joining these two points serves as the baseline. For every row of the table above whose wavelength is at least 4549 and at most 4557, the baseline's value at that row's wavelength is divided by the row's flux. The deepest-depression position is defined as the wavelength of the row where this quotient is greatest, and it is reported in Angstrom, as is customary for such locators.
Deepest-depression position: 4551.57 Angstrom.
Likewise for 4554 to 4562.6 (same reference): 4562.06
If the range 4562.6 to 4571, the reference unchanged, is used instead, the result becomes 4568.36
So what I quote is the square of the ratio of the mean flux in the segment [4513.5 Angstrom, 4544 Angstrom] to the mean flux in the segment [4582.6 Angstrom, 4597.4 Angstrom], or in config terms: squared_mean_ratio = 1.04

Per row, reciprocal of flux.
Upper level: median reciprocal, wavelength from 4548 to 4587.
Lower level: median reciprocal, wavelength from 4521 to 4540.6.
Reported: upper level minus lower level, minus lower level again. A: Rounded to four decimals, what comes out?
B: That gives -0.0096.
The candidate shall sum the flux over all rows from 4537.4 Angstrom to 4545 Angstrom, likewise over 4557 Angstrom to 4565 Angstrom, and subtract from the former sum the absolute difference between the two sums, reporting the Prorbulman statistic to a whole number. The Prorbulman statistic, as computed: 690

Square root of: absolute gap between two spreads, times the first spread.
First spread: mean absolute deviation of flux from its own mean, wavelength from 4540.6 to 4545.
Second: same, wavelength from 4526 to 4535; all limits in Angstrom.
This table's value 6.1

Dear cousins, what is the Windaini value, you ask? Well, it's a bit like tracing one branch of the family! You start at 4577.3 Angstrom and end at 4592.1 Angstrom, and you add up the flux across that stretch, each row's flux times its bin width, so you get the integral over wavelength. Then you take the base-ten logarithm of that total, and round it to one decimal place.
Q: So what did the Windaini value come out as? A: 3.2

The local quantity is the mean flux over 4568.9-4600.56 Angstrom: 125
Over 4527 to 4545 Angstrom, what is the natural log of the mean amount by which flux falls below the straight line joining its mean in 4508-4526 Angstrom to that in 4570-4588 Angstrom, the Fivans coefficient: 1.4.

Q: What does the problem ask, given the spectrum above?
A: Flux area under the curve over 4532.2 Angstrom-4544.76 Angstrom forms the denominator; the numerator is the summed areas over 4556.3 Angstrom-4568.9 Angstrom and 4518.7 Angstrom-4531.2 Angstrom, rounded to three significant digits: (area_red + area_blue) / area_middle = 2.14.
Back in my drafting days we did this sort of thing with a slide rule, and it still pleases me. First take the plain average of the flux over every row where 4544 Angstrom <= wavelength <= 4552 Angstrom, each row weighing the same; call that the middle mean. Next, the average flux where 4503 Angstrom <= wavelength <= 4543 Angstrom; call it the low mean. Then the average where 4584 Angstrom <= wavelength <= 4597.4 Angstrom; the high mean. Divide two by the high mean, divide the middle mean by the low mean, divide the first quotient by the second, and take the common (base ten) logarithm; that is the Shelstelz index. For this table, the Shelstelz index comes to -1.76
